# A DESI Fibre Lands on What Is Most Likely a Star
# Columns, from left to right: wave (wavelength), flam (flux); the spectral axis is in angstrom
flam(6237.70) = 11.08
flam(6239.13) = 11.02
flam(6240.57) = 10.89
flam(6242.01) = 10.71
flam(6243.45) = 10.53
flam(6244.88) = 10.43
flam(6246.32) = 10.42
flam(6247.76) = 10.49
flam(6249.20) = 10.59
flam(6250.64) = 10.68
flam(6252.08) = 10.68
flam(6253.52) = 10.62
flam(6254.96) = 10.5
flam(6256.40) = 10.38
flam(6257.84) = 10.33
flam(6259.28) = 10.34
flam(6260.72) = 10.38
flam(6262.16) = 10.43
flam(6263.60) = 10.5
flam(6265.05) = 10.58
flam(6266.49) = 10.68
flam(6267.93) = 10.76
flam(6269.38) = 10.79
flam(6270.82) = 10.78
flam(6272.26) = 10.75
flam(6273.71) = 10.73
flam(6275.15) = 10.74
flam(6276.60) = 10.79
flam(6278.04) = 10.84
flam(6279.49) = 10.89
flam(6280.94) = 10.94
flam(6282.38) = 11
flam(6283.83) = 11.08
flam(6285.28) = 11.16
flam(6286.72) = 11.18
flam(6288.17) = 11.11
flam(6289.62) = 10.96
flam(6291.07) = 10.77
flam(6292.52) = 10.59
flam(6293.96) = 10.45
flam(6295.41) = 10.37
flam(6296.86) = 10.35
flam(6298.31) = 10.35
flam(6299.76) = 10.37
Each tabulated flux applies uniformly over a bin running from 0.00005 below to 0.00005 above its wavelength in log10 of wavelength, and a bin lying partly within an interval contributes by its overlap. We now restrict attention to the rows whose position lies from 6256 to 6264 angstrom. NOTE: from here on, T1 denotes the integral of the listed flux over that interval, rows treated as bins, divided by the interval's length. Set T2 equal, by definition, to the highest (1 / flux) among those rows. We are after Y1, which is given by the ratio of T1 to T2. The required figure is 107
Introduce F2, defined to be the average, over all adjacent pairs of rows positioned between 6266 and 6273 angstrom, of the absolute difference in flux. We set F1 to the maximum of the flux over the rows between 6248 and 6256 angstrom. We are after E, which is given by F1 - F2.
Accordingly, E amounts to 10.64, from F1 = 10.68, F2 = 0.04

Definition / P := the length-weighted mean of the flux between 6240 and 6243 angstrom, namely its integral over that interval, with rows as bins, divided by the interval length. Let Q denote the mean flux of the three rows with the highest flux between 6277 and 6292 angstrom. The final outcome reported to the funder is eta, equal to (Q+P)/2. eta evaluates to 10.95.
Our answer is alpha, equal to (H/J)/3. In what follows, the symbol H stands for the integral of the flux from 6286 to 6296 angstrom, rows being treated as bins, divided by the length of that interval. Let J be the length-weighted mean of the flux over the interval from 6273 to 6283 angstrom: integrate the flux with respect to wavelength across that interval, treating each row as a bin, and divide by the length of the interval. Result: 0.331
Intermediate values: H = 10.8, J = 10.8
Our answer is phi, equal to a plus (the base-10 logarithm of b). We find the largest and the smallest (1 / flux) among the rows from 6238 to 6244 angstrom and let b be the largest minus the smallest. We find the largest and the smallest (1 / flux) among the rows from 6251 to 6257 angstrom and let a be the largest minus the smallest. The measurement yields -2.4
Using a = 0.0027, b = 0.0042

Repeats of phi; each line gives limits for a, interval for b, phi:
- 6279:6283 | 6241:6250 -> -2.6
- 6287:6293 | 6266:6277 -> -3.0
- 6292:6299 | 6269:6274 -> -3.3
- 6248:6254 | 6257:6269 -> -2.4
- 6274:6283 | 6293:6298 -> -3.0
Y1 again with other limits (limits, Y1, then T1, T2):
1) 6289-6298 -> 109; 10.6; 0.0966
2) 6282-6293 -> 116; 11.0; 0.0944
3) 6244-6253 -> 110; 10.6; 0.0960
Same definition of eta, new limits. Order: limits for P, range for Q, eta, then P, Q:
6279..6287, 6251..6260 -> 10.82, 11.0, 10.60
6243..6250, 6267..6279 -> 10.65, 10.5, 10.81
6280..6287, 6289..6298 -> 10.92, 11.1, 10.77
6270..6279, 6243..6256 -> 10.72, 10.8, 10.66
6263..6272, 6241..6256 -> 10.69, 10.7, 10.69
